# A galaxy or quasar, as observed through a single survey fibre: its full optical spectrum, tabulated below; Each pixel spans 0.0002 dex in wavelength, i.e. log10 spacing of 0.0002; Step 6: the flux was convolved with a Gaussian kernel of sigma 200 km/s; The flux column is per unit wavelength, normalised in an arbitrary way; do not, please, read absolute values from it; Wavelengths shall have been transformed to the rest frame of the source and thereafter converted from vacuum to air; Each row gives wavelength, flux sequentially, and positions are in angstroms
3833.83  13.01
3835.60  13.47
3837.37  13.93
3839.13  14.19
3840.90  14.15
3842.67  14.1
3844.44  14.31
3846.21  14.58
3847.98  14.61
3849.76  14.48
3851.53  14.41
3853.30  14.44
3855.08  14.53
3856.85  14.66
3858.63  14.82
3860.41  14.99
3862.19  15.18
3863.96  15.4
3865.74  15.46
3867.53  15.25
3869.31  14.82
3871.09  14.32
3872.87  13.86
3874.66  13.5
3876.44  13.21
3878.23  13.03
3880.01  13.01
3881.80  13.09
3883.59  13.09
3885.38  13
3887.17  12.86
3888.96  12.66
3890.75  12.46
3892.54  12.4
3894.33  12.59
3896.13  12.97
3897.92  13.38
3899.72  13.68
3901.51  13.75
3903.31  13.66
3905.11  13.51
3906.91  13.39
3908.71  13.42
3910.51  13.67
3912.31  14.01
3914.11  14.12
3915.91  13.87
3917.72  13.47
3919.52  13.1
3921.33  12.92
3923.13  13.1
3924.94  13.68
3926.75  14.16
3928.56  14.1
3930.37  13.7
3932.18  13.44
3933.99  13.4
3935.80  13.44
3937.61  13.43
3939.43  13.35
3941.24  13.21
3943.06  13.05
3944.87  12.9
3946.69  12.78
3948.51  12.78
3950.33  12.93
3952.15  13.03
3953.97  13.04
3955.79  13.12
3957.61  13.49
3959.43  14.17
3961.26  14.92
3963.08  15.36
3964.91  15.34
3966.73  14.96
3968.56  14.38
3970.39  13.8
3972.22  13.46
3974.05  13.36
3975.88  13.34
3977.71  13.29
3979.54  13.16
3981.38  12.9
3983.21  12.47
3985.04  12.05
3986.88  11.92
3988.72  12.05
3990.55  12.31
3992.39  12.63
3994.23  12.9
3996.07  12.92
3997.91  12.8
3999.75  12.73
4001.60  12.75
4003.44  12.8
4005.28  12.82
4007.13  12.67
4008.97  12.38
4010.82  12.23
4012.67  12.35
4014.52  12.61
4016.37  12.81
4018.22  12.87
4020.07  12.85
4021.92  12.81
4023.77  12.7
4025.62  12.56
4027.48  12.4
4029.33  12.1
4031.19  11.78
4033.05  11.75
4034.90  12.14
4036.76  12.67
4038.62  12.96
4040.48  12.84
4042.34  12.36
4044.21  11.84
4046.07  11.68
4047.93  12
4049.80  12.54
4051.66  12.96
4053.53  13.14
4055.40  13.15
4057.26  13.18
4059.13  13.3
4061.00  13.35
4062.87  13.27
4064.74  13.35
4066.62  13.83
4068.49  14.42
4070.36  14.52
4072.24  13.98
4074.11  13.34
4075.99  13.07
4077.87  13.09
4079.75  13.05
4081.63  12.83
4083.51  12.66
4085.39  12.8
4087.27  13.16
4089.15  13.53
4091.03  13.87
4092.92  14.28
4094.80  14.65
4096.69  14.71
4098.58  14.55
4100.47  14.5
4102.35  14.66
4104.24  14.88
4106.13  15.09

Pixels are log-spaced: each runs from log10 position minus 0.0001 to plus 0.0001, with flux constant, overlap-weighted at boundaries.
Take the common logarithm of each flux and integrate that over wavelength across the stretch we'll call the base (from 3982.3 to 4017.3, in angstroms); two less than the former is 36.4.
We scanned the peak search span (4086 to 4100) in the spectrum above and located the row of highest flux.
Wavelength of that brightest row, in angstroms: 4096.69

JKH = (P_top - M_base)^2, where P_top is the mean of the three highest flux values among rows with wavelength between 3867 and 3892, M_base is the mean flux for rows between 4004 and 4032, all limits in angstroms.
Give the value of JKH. 5.1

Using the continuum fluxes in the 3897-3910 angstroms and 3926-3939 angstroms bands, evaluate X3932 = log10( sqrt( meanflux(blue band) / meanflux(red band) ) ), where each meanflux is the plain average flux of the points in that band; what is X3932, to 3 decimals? -0.002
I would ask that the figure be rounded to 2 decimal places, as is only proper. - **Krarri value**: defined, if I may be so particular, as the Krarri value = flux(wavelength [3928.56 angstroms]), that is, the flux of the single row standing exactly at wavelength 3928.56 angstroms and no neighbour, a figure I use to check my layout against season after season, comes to 14.10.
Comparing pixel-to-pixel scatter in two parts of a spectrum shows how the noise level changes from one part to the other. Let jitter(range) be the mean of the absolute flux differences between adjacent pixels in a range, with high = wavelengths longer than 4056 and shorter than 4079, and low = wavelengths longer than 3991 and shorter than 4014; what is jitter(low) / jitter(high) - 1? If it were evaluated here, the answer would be -0.6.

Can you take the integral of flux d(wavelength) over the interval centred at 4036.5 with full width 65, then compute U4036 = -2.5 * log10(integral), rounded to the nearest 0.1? -7.3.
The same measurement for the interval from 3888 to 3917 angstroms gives -6.5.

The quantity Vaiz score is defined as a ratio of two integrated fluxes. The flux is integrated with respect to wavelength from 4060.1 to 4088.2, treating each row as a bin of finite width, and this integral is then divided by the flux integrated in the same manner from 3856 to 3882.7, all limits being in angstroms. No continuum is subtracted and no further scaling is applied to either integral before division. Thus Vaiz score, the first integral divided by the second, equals 0.98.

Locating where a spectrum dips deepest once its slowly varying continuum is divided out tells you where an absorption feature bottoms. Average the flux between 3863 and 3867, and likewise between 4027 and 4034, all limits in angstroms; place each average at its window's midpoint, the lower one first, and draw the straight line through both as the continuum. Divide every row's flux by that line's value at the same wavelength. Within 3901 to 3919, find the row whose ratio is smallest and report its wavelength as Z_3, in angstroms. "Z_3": 3906.91 angstroms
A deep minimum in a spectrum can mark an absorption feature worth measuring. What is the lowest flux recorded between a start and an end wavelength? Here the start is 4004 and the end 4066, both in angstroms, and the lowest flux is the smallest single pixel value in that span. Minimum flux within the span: 11.68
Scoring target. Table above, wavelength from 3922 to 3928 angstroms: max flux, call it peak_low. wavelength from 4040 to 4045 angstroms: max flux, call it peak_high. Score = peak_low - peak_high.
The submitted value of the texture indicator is 1.3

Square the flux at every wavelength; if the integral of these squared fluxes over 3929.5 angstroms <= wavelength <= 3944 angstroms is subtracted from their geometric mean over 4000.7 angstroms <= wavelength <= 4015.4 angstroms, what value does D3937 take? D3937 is -2438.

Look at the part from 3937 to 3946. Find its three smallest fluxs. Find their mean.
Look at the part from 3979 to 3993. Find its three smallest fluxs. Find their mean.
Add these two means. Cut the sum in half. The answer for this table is 12.5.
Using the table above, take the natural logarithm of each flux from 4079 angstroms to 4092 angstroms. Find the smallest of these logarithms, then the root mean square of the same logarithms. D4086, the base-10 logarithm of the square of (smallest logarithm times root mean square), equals 1.63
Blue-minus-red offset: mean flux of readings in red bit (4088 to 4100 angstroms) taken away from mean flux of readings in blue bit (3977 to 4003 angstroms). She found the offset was -1.6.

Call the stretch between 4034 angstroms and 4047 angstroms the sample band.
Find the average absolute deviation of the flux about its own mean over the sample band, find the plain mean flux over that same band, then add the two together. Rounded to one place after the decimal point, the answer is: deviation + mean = 12.8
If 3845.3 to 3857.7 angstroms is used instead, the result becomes 14.6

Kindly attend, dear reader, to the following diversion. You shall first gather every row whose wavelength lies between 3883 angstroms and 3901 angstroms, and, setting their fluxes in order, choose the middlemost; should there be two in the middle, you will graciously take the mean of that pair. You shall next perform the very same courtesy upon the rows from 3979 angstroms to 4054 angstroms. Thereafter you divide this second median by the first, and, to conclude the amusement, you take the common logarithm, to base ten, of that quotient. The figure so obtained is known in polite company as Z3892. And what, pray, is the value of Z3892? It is -0.010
